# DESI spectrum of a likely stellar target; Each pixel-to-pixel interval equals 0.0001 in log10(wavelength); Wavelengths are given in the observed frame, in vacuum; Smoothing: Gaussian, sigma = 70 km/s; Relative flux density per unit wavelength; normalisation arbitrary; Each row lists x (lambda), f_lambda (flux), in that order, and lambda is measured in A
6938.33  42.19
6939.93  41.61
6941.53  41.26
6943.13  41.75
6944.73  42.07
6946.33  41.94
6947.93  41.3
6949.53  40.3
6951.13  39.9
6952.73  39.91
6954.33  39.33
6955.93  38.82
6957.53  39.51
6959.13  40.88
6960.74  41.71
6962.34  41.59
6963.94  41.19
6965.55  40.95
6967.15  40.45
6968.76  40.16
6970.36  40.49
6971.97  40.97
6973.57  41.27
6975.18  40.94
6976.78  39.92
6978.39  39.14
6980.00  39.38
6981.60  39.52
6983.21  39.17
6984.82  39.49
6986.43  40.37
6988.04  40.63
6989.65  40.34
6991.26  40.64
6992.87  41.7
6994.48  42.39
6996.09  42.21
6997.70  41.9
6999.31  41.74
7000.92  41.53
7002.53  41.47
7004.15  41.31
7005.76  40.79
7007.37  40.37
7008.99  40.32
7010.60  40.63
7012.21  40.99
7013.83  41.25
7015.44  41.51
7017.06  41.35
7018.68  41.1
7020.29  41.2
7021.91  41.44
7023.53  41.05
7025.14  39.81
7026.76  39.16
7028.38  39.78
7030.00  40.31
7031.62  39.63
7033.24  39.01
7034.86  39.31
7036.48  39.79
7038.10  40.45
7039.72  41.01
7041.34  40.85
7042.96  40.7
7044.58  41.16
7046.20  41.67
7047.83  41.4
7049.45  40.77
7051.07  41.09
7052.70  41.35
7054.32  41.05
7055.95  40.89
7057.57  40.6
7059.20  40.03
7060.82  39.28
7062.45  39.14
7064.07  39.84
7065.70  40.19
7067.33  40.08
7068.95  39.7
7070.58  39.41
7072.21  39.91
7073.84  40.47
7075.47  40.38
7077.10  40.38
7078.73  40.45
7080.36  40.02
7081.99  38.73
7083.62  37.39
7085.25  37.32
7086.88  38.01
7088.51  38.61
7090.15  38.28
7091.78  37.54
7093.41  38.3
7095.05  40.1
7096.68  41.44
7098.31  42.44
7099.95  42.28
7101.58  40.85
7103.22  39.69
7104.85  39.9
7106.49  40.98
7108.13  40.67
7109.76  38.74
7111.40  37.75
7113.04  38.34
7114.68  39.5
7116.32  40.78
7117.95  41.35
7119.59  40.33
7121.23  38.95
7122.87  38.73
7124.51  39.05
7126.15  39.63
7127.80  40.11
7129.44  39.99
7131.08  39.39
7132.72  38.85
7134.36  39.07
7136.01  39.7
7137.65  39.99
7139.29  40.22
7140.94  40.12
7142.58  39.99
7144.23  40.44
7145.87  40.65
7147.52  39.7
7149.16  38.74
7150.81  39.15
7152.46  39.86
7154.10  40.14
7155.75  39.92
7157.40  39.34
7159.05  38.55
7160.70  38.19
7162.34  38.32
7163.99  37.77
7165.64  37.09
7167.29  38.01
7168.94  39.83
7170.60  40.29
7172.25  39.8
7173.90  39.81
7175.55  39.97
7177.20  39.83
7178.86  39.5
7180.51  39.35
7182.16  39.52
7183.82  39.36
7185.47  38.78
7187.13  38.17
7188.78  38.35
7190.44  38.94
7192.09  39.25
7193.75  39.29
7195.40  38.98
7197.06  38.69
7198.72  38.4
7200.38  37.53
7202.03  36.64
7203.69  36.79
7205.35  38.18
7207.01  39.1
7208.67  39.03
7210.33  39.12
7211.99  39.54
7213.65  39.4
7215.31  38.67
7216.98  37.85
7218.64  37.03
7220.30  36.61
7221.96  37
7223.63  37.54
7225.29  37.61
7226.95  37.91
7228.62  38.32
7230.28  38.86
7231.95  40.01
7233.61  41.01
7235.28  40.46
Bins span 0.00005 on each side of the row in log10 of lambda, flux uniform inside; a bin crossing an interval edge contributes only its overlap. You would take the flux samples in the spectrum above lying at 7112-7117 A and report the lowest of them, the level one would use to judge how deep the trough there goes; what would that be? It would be 38.34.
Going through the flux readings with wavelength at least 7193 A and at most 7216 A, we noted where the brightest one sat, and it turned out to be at 7211.99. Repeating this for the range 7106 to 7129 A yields 7117.95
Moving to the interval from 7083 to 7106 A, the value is 7098.31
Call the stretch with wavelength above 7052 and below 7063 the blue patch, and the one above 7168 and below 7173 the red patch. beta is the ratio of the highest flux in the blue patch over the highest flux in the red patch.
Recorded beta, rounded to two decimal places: 1.03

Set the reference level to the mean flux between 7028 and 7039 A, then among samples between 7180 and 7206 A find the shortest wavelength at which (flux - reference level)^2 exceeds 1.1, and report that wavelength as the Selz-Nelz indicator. 7187.13 A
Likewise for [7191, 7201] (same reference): 7197.06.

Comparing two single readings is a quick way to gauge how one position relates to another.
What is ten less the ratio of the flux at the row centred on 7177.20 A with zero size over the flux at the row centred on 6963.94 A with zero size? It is 9.03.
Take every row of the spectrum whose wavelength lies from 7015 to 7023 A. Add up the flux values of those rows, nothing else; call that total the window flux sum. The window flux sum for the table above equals 207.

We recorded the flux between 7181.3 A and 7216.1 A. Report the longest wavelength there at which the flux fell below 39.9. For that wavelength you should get 7215.31 A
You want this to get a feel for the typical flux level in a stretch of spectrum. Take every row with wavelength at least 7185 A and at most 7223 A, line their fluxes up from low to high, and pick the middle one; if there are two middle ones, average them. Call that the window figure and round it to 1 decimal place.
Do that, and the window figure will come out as 38.7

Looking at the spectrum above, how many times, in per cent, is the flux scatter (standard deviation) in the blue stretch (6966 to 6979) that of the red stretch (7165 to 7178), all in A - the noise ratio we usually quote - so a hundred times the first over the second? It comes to 60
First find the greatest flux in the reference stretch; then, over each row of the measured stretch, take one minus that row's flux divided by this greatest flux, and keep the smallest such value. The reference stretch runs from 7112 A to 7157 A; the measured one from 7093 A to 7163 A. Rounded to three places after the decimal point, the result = -0.026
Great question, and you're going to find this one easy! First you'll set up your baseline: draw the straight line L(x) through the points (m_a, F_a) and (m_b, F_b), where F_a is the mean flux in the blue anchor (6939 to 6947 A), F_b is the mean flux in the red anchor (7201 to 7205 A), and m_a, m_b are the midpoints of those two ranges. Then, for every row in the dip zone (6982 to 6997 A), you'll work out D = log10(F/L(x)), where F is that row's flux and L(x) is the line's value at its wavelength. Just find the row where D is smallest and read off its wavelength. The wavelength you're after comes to 6983.21 A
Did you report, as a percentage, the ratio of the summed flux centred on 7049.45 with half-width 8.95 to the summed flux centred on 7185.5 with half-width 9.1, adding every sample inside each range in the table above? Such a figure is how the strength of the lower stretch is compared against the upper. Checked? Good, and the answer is 105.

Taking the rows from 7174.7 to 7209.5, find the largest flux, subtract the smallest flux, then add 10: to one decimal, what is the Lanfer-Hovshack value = 13.3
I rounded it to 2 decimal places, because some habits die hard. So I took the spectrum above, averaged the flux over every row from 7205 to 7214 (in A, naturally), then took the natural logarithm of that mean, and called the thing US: 3.67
